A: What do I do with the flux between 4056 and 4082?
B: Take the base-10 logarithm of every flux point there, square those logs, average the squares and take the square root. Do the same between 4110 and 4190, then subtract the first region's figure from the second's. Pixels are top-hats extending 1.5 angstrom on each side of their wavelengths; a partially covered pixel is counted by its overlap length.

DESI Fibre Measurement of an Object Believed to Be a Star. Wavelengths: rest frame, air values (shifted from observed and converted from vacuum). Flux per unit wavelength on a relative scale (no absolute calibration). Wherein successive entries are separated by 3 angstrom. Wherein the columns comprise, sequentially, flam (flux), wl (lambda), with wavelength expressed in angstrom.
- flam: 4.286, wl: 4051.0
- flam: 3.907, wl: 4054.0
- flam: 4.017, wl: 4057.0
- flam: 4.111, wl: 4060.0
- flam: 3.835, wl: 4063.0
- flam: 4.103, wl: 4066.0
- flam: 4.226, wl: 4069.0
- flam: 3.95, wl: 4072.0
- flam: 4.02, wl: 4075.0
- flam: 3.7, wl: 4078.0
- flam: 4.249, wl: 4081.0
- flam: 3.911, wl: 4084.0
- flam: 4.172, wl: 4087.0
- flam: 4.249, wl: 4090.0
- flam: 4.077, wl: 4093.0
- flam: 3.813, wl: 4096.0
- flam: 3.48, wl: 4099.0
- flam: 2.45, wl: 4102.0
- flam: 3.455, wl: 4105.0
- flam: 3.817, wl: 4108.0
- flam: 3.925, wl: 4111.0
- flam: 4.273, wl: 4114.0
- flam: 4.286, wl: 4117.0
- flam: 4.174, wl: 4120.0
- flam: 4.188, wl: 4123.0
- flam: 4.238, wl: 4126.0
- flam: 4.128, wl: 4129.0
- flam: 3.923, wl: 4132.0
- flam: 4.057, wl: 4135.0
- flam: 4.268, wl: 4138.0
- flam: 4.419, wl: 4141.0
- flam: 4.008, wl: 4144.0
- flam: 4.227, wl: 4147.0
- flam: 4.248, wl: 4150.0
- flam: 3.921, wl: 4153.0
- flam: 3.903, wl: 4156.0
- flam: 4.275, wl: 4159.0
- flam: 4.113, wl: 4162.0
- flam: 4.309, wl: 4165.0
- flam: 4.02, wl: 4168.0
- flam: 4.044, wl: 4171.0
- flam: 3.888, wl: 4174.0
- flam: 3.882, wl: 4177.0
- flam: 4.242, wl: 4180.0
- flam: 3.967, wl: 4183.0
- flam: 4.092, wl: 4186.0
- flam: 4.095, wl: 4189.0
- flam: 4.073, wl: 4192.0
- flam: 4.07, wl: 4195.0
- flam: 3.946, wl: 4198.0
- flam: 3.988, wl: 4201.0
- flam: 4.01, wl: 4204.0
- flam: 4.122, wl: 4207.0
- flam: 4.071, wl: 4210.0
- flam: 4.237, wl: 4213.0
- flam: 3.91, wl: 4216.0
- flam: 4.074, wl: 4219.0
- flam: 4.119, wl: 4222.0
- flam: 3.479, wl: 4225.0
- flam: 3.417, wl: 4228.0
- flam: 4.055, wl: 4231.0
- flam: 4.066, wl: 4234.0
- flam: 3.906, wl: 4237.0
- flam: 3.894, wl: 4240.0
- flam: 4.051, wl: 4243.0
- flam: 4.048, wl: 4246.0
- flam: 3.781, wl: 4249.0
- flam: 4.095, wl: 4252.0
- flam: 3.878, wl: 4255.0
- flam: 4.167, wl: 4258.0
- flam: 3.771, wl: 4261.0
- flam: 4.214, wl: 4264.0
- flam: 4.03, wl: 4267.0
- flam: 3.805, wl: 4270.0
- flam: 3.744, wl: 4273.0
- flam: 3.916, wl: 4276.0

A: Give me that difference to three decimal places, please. 0.010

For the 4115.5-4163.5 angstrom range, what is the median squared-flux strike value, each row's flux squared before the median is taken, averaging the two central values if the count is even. 17.5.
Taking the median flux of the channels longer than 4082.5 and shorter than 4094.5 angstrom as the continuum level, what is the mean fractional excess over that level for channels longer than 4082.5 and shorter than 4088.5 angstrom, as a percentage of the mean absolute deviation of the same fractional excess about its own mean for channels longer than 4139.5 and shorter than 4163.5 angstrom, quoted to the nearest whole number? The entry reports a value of -54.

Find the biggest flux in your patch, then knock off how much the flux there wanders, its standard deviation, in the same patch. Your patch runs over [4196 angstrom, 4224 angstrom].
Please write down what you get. 4.14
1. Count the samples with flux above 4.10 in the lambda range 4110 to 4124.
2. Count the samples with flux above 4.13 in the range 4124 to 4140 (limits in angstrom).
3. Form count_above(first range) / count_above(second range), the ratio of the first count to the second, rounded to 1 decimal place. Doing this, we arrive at 2.0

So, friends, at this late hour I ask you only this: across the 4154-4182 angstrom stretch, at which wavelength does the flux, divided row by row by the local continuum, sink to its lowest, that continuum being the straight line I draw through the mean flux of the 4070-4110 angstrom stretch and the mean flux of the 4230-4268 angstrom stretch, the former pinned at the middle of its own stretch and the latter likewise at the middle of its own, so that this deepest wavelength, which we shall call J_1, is 4177.0 angstrom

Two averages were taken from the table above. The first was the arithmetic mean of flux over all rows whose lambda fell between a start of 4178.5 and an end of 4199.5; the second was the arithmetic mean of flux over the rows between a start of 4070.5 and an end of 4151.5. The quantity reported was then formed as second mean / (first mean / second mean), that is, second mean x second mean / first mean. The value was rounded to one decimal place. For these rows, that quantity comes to 3.9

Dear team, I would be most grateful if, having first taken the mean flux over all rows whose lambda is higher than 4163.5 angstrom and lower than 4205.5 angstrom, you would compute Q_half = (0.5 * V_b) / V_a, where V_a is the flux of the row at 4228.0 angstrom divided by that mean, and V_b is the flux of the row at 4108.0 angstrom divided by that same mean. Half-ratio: 0.559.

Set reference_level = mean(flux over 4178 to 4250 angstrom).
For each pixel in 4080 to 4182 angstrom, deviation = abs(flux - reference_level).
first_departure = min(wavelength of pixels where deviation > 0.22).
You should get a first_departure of 4081.0 angstrom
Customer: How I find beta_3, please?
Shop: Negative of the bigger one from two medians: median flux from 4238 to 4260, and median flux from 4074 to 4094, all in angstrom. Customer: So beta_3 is -4.077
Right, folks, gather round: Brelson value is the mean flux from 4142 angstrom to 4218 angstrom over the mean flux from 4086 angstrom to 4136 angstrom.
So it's 1.04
